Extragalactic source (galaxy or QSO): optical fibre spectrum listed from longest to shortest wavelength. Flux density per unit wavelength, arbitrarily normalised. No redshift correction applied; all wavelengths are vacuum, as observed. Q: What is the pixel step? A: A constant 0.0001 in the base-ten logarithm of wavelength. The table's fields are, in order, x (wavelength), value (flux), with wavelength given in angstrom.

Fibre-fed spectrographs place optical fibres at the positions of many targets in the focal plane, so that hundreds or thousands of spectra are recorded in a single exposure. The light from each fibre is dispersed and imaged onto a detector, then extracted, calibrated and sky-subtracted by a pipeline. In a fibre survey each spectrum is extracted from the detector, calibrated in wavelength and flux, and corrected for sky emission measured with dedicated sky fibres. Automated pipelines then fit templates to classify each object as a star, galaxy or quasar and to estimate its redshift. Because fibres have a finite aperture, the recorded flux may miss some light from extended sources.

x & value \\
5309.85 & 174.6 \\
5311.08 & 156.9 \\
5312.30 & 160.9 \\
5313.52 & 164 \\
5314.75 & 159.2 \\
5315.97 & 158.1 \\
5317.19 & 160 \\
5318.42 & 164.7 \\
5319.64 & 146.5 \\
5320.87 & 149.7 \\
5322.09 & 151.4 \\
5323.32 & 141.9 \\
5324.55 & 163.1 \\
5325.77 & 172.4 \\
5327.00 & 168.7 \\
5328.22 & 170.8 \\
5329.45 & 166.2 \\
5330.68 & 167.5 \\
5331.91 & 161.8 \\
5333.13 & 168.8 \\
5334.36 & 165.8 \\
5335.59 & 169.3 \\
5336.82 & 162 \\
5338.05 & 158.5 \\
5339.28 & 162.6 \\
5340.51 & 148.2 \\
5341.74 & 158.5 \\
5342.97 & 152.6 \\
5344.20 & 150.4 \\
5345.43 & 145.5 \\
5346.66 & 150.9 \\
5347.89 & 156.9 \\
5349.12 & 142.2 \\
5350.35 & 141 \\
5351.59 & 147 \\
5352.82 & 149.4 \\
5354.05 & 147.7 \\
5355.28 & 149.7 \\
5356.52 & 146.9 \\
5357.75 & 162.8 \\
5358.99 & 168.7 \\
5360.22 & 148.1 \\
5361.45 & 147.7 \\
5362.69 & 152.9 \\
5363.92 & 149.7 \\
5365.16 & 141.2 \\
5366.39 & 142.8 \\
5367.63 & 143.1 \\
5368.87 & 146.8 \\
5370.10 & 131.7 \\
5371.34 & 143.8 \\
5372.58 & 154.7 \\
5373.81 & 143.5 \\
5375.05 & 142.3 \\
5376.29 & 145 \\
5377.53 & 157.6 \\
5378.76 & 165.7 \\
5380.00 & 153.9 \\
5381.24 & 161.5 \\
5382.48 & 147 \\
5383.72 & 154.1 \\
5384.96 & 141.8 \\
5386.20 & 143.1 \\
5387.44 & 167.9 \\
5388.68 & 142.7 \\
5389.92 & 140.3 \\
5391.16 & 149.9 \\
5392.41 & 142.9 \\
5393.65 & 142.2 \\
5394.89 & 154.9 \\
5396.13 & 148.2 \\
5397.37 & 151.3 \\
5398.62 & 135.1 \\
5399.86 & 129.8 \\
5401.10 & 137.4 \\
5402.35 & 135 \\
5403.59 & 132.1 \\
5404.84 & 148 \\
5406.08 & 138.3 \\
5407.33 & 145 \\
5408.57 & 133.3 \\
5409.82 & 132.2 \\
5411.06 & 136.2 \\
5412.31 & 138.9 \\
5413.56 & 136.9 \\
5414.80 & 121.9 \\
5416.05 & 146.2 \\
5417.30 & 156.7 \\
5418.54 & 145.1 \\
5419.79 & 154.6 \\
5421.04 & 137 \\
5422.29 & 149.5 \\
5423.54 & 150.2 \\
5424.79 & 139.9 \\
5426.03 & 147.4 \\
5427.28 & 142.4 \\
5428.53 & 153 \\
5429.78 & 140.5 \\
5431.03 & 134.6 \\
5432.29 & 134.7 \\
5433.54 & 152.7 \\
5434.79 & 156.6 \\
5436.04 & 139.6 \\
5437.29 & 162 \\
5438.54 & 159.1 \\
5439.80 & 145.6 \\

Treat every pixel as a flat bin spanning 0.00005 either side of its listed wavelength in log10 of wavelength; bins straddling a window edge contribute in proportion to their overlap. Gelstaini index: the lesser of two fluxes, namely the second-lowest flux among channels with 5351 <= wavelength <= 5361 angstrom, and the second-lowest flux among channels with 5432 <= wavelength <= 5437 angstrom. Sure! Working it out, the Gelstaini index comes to 140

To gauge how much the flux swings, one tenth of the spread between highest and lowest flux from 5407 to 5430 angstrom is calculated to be 3.5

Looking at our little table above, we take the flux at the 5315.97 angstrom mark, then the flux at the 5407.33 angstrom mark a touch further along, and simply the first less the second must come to 13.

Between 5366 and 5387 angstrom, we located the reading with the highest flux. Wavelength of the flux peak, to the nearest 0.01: 5378.76 angstrom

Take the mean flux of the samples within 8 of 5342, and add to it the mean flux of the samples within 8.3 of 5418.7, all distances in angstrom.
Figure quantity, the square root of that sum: 17.3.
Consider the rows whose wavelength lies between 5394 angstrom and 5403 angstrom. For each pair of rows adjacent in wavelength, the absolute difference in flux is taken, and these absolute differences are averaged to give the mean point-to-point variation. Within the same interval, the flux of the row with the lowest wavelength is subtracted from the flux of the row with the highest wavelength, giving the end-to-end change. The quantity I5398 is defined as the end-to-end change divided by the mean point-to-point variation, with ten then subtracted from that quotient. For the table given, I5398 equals -12.9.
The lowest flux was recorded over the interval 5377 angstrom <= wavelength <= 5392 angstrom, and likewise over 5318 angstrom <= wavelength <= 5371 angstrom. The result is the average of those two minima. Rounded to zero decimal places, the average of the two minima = 136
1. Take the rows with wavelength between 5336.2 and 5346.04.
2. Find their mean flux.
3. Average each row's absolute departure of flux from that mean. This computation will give 5.6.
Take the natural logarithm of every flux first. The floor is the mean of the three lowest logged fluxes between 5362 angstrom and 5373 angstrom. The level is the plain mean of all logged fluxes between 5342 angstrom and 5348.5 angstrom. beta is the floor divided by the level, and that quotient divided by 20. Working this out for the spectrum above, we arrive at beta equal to 0.0491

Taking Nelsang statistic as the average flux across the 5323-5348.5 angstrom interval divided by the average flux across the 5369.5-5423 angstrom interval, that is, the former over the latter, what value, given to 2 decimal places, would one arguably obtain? 1.11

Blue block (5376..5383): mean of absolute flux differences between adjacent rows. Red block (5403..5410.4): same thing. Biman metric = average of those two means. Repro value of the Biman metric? 10.0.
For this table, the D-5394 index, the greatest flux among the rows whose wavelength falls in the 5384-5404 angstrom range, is 167.9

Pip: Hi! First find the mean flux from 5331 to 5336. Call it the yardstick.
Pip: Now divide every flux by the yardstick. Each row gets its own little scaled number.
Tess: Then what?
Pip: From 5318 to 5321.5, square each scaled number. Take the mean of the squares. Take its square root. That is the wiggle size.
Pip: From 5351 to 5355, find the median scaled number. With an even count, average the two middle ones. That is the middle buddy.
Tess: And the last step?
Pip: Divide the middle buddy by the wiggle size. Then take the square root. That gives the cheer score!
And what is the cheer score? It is 0.98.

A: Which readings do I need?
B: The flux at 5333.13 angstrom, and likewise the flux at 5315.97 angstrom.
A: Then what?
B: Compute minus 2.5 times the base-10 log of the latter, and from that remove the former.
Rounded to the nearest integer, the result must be -174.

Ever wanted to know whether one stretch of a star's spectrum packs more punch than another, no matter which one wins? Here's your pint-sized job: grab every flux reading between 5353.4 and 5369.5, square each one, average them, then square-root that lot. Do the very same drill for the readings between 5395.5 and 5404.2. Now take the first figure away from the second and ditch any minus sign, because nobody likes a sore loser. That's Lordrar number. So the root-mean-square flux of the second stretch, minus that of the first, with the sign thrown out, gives 11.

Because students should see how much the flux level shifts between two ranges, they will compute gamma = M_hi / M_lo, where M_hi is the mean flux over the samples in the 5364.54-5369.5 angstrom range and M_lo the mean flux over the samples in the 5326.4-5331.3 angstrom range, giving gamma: 0.85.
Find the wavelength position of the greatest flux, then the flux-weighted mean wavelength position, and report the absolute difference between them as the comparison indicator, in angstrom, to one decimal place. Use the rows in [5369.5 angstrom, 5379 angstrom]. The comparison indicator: 4.2 angstrom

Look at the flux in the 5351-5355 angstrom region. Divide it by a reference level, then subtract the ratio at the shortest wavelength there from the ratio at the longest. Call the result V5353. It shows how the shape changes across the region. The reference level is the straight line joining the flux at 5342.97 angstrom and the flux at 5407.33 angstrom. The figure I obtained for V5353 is 0.006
